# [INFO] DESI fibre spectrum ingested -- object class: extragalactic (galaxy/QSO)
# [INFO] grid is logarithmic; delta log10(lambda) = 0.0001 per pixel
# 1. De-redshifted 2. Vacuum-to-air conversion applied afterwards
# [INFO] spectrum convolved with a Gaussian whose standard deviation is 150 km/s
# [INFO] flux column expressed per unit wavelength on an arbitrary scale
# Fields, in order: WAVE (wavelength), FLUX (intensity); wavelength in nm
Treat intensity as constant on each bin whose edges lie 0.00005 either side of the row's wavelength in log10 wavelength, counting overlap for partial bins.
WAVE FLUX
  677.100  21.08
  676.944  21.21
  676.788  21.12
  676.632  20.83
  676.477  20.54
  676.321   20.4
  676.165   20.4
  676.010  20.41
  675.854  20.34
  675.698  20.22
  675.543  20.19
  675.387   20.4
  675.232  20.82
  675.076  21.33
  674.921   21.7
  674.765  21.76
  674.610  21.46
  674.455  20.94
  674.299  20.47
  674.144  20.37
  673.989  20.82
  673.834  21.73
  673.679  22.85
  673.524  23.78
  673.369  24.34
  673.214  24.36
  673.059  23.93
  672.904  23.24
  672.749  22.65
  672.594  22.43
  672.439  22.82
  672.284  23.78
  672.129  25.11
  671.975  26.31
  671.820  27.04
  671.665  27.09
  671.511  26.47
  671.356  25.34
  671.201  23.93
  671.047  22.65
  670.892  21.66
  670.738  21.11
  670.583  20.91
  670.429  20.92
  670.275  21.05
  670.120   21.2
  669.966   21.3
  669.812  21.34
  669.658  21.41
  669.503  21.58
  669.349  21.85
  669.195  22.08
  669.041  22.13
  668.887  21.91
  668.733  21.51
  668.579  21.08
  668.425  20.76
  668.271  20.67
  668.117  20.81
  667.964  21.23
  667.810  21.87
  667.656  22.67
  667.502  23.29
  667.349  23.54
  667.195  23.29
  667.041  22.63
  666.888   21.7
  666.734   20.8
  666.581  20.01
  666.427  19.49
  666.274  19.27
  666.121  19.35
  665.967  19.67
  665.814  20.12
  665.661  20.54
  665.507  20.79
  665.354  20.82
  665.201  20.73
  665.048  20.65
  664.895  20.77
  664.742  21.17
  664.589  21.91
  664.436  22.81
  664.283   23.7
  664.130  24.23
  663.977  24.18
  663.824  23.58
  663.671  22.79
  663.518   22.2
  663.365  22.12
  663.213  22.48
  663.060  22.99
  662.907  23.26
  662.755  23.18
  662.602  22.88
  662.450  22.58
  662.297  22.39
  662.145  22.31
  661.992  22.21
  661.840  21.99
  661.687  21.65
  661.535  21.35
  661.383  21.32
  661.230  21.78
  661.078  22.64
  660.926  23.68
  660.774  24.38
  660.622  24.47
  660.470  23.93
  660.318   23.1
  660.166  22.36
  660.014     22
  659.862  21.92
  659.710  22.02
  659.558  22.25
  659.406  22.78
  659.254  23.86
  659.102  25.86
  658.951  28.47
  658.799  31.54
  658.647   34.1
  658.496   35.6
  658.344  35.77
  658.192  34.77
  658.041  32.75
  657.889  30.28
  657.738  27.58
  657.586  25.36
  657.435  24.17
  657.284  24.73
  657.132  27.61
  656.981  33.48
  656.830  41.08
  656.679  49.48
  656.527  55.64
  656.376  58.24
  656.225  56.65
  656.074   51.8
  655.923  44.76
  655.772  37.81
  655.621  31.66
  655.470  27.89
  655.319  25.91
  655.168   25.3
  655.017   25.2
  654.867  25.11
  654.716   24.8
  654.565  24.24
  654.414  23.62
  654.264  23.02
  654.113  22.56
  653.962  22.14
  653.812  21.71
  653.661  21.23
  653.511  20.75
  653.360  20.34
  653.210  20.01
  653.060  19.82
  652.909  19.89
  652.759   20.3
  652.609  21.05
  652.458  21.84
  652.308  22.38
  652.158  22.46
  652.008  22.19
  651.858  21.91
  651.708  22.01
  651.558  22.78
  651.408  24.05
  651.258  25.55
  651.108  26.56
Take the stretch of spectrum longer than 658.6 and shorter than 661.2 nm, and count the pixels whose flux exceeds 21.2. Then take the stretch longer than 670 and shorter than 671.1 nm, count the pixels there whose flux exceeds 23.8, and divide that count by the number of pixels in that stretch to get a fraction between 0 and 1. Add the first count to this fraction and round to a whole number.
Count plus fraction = 17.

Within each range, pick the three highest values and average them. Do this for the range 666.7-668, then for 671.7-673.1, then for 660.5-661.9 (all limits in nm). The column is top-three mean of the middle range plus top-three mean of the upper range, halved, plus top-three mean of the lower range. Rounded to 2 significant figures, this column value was 49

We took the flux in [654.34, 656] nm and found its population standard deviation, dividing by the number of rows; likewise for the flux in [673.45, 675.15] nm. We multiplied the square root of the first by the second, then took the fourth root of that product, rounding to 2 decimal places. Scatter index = 1.25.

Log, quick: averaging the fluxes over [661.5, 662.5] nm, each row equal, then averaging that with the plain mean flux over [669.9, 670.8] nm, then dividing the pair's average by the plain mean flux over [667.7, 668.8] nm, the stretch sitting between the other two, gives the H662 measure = 1.02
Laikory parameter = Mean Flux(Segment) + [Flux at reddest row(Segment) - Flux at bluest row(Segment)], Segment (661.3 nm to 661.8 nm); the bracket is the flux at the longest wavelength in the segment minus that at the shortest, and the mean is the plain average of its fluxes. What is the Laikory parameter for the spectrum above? 21.8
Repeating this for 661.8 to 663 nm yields 23.9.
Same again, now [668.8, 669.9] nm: 21.2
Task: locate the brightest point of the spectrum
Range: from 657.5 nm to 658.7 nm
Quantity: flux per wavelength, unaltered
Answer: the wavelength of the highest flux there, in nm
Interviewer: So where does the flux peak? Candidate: 658.344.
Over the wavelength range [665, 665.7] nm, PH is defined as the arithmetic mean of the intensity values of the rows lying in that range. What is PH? 20.7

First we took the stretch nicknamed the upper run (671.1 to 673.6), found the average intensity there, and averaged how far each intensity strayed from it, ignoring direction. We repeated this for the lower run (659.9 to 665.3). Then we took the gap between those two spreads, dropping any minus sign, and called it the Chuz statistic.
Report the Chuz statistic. 0.42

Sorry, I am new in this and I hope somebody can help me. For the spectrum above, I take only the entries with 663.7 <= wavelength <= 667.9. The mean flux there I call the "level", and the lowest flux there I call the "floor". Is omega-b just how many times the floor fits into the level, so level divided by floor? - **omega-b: 1.12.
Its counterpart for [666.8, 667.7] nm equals 1.05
